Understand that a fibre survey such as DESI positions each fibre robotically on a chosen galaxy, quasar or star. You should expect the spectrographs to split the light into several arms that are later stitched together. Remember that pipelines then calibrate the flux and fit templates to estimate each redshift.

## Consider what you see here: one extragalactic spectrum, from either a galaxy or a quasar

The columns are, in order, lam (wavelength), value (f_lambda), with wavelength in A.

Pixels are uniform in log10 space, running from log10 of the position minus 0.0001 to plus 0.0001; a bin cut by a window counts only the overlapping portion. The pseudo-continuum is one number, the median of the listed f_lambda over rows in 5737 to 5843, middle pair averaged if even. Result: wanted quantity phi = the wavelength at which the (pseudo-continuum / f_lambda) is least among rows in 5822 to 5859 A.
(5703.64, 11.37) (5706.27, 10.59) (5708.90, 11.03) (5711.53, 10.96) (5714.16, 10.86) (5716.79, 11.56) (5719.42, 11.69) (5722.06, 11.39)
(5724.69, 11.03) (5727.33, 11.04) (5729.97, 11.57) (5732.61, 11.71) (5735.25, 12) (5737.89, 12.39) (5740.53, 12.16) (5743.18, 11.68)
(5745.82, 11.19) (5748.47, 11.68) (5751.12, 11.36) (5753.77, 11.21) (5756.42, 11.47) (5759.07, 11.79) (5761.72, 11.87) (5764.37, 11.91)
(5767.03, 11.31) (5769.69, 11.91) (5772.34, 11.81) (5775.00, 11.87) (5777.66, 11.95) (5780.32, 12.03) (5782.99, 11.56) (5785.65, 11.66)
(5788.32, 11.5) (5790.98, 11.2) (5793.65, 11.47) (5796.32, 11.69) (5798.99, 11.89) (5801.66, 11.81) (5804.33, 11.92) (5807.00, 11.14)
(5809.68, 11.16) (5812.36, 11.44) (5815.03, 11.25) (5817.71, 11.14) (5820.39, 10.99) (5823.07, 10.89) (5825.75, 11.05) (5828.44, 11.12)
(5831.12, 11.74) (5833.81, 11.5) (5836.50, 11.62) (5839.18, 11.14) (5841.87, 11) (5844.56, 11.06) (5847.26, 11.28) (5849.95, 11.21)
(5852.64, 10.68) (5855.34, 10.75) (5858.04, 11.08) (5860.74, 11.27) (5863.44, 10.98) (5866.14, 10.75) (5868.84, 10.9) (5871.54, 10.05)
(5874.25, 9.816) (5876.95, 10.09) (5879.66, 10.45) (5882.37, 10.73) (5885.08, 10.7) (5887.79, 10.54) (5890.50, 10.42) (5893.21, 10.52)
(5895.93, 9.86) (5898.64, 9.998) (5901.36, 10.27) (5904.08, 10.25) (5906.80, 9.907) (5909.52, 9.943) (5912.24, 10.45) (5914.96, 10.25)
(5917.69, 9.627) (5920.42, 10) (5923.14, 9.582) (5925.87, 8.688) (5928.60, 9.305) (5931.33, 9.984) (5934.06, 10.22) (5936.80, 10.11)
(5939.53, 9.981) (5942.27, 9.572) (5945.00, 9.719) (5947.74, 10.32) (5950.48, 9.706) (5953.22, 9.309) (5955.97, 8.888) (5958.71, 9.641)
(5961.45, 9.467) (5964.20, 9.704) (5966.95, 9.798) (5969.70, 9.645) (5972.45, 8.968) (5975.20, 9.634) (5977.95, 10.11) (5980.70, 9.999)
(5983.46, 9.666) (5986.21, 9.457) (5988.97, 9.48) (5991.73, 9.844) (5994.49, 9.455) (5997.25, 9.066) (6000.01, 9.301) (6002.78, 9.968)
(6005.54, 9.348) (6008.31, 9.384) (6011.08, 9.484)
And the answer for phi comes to 5831.12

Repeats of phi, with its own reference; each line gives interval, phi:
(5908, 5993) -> 5912.24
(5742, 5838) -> 5780.32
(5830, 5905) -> 5831.12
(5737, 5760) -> 5737.89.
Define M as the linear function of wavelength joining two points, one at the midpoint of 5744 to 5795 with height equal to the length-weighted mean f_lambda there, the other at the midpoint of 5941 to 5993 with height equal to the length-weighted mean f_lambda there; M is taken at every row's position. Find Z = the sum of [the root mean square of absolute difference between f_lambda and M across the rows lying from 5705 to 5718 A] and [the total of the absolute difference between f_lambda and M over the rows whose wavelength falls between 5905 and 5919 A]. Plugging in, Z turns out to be 2.7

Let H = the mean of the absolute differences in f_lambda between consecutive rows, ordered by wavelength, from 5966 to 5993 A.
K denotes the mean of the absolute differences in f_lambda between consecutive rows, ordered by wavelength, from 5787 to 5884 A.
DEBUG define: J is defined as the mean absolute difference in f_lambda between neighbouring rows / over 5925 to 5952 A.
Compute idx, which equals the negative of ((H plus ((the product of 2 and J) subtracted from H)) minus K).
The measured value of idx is 0.4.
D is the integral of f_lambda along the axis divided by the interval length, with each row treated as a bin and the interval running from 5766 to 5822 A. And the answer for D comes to 11.6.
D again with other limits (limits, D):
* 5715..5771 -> 11.6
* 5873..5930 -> 10.1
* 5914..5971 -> 9.7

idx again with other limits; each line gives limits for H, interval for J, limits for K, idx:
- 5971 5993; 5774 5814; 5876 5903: 0.1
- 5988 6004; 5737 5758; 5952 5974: 0.2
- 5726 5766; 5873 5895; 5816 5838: 0.0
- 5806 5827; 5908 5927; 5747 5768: 1.0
